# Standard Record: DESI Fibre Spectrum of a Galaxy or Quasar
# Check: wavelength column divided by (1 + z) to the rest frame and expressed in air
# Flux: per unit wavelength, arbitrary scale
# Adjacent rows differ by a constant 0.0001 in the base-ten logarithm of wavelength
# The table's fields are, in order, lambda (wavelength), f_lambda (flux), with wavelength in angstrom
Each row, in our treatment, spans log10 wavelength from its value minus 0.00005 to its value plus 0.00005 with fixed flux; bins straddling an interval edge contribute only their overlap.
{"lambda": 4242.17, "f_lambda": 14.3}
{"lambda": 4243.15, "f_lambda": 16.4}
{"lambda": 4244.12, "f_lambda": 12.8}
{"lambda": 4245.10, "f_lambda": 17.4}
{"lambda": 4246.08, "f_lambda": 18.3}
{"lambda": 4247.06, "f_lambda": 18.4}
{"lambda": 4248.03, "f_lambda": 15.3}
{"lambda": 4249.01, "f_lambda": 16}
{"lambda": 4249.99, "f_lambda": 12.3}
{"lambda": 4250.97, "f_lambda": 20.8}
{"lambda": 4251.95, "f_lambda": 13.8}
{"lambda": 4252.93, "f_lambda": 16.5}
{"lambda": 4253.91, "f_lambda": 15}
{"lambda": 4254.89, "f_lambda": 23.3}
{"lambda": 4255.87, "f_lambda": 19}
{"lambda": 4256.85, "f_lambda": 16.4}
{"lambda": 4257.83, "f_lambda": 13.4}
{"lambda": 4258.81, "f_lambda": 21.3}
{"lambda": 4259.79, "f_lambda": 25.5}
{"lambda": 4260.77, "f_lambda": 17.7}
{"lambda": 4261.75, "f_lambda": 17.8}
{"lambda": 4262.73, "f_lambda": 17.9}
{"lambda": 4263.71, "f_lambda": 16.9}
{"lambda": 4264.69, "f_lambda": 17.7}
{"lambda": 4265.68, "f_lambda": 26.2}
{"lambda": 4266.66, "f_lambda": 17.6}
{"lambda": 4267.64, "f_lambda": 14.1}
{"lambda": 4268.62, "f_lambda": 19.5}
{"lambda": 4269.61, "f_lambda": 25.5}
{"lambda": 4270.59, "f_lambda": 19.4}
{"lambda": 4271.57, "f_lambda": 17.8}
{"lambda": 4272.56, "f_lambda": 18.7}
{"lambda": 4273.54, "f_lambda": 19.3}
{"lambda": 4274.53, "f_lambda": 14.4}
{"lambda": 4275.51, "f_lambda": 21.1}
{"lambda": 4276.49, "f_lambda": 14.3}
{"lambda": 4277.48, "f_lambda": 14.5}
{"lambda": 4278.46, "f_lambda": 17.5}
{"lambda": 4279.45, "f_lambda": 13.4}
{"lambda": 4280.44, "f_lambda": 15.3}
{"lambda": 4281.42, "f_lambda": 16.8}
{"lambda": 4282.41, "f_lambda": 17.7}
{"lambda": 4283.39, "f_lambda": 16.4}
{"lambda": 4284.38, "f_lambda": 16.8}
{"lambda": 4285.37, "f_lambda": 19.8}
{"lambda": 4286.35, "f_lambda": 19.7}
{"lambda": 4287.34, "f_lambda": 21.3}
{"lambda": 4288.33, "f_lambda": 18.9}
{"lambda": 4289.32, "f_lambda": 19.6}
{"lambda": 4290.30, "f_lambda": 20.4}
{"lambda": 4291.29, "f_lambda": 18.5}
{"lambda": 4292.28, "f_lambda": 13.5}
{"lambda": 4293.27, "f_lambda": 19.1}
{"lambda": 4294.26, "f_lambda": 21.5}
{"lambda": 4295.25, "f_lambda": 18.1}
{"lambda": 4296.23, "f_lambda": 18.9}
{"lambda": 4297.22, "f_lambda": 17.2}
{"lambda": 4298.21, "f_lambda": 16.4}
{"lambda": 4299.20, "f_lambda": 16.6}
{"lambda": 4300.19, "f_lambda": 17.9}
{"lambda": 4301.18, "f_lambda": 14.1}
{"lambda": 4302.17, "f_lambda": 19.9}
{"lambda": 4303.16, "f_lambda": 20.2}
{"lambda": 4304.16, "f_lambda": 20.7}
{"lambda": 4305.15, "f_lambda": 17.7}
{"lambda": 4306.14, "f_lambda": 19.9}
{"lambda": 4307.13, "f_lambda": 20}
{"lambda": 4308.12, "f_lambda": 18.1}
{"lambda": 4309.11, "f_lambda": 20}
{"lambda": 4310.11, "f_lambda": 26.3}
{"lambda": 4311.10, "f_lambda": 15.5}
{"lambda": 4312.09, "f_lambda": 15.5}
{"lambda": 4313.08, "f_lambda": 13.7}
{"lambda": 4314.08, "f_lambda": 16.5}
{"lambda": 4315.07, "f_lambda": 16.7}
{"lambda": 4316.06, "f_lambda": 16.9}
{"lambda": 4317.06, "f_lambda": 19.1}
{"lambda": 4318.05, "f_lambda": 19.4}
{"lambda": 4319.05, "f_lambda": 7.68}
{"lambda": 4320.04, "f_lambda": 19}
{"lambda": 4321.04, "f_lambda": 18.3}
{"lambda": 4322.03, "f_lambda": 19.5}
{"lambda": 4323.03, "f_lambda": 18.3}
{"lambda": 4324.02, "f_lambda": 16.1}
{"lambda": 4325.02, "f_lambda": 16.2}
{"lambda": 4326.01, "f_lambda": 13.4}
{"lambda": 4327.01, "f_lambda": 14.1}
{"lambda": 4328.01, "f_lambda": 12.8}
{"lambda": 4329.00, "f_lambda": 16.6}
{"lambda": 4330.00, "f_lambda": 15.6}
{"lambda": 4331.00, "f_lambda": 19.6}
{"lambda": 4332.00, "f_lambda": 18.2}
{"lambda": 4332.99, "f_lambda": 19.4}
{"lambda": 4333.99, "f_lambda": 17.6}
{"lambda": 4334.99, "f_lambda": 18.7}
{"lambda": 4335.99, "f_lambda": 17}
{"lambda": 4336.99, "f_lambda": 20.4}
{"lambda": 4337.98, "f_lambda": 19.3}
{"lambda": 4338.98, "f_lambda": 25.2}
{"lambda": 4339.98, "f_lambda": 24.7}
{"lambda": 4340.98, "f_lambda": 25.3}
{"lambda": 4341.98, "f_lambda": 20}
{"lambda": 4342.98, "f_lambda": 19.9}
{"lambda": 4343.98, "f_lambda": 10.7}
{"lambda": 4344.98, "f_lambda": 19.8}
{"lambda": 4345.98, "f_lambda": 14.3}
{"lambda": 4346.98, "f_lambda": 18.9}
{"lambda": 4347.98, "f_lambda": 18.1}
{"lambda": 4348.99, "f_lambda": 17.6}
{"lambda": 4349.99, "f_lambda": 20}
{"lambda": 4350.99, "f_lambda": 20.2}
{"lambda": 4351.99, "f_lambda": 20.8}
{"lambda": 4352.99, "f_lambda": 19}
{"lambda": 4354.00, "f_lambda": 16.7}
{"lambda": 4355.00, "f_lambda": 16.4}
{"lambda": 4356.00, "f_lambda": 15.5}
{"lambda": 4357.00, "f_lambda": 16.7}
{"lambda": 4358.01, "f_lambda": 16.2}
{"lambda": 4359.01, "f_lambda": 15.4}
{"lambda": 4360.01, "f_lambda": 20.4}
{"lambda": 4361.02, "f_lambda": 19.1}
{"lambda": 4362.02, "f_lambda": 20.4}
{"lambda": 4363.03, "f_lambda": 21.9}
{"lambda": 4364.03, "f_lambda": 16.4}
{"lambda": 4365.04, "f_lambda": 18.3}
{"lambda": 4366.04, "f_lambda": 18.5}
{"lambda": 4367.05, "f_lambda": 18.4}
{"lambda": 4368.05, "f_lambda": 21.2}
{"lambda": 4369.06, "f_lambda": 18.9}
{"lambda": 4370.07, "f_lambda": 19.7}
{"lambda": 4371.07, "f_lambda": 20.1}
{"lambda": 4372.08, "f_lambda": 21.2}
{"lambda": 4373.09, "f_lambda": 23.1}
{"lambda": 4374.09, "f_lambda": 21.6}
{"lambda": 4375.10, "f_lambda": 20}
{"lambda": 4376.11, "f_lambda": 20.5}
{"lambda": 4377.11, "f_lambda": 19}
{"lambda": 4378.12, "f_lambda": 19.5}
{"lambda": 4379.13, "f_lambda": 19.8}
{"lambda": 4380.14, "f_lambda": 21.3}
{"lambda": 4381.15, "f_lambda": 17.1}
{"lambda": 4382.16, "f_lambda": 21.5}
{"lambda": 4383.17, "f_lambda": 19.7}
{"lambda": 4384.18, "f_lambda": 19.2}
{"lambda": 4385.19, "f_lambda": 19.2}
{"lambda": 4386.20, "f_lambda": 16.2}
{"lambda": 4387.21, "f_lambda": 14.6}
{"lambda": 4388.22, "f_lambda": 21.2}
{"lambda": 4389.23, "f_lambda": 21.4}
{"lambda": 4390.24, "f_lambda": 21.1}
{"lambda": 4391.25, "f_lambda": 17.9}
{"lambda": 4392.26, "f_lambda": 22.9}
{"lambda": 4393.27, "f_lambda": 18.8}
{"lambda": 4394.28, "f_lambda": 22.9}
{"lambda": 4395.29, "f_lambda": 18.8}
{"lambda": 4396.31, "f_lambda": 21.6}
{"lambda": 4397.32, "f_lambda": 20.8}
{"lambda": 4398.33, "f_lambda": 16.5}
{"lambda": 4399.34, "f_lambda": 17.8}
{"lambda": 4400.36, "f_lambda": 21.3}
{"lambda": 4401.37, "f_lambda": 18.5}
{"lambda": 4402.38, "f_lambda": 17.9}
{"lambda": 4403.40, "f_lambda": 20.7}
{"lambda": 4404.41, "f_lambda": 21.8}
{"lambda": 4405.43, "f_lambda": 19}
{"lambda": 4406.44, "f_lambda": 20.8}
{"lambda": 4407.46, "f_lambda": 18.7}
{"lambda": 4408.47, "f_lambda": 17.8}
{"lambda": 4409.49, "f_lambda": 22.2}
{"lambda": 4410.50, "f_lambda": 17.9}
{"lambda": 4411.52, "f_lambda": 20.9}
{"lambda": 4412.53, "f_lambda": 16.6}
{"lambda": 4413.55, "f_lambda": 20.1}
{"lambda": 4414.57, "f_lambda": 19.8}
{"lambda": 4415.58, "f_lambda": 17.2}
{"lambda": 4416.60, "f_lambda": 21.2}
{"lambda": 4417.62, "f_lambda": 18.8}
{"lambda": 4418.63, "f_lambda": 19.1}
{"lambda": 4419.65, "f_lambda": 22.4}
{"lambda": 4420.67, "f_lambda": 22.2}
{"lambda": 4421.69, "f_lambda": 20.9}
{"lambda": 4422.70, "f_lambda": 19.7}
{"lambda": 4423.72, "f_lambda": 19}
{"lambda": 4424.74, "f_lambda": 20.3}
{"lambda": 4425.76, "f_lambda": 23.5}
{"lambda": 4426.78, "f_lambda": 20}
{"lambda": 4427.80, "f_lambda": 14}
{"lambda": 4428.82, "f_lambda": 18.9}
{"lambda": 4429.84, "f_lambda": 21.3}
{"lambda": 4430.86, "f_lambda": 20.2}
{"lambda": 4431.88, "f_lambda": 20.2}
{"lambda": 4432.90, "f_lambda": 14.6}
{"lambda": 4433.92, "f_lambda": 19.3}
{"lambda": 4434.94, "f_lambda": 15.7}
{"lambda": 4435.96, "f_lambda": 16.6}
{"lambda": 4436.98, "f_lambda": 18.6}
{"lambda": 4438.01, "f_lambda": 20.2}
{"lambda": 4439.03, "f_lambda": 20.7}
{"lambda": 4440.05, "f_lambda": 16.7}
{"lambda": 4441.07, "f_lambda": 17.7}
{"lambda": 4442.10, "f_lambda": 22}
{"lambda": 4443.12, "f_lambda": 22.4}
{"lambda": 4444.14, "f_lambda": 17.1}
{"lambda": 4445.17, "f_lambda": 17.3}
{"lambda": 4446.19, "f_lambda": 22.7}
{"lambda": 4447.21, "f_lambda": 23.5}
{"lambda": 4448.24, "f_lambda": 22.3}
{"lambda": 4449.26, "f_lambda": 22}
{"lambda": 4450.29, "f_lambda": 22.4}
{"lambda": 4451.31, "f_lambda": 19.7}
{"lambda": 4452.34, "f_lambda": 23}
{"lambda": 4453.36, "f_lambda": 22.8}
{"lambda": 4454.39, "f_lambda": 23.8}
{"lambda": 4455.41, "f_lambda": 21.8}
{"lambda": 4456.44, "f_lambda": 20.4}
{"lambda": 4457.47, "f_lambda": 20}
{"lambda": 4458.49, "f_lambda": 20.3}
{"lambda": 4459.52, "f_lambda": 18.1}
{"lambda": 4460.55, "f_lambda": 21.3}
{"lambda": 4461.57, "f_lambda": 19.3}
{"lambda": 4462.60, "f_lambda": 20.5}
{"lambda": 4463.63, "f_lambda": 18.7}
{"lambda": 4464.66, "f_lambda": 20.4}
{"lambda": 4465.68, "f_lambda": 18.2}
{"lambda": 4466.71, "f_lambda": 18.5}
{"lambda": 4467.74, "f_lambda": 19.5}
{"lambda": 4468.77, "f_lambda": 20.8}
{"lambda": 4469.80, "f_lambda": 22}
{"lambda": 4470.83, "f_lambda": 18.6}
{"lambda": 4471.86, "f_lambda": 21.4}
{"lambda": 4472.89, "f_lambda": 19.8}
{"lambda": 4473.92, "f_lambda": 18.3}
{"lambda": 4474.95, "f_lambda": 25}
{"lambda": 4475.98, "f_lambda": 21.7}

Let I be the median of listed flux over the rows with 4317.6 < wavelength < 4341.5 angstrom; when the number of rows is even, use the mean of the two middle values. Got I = 18.3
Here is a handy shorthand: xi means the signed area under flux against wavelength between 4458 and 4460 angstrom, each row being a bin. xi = 38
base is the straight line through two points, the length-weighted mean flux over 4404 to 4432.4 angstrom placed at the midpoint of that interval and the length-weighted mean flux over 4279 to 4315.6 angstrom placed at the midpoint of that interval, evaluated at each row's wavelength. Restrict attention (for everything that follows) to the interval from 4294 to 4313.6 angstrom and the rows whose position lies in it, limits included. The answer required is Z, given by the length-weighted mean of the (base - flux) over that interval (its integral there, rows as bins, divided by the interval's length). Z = -0.2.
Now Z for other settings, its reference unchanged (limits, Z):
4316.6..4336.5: 1.7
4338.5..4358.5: 0.0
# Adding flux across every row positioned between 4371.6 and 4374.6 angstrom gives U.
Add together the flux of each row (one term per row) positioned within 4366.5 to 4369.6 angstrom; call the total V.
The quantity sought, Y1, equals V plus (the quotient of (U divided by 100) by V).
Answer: 59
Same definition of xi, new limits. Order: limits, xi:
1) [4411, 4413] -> 38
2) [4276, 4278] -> 29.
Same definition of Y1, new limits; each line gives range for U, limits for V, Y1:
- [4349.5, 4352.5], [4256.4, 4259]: 51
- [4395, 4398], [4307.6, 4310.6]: 64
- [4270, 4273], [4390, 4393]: 62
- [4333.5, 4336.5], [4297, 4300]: 50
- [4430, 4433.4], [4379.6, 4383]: 60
